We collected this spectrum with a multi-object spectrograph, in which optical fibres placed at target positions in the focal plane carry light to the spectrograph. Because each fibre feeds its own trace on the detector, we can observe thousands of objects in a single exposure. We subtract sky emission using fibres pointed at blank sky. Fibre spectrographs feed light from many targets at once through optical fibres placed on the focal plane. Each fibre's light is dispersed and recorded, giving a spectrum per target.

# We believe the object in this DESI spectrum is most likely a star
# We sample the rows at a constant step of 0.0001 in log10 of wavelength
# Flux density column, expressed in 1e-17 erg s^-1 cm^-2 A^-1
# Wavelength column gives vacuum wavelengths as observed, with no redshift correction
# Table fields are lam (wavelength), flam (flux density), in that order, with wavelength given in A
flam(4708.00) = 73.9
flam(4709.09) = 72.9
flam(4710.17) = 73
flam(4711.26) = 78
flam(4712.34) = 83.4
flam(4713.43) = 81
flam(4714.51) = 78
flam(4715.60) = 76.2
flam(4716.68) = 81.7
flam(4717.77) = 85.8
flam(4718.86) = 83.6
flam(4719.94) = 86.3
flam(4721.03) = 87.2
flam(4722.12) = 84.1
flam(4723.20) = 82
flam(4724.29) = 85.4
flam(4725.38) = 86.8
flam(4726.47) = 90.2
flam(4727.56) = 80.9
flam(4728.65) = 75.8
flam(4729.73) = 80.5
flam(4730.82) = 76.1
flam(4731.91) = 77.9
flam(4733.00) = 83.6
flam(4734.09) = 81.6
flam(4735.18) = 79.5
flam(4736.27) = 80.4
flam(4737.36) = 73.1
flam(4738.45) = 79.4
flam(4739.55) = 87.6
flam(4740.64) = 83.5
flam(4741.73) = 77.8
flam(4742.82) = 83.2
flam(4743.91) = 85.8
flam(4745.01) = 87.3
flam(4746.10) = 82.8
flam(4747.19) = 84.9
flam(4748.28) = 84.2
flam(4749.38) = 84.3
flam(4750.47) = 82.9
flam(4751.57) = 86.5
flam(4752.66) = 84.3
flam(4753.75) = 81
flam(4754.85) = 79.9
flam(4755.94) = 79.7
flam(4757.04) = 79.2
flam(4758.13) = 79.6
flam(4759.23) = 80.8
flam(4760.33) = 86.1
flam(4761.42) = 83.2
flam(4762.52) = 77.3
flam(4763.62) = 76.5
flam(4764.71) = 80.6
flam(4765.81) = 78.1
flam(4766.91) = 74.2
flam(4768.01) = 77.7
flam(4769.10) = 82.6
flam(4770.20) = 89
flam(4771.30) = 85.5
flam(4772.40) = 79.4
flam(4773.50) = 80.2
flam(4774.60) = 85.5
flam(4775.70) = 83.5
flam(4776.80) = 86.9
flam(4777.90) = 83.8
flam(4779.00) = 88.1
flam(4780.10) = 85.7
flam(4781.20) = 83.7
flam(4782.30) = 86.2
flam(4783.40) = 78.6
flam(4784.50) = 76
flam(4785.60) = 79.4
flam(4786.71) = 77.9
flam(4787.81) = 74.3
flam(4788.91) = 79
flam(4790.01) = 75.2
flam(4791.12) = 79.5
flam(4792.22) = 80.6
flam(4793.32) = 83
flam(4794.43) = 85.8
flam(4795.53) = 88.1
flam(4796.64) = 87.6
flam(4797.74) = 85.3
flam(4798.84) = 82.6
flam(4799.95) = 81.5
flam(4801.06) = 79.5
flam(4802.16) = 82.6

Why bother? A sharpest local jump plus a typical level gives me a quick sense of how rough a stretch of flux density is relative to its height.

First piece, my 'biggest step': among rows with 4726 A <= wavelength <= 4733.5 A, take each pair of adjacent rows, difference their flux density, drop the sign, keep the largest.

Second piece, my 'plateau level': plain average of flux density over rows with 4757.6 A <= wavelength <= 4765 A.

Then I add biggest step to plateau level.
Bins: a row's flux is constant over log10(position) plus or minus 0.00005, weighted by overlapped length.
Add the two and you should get 89.9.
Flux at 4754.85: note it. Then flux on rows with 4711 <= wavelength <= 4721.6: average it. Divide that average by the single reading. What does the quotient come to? 1.03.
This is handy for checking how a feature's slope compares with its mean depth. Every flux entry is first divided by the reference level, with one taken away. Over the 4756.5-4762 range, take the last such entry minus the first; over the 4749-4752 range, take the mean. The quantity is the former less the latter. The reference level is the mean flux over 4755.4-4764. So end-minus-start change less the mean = -0.003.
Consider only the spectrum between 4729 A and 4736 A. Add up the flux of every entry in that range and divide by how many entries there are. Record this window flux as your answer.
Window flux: 79.9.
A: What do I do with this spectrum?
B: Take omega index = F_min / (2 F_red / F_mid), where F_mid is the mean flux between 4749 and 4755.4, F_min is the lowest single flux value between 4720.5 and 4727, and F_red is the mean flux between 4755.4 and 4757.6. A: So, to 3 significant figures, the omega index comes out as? 42.9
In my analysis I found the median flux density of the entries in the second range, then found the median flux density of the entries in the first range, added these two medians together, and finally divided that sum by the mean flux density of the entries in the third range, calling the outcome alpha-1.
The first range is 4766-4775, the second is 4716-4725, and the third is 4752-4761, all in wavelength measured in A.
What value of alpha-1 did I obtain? 2.04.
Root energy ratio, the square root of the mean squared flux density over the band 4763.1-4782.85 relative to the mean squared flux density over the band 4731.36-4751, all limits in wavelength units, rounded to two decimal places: 1.01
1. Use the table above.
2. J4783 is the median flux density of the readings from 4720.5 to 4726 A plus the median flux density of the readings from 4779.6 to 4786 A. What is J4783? 167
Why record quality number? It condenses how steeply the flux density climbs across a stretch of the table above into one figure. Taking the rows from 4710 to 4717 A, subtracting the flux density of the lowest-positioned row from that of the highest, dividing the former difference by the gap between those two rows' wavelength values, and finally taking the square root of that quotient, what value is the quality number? 1.2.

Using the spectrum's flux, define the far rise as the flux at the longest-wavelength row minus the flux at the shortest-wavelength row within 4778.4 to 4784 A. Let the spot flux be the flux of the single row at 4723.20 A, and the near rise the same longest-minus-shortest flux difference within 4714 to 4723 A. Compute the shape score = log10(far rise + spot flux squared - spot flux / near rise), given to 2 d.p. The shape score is 3.83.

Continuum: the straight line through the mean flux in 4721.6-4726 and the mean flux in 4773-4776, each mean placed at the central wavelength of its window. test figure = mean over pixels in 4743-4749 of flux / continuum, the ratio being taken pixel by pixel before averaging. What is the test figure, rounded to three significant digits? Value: 1.01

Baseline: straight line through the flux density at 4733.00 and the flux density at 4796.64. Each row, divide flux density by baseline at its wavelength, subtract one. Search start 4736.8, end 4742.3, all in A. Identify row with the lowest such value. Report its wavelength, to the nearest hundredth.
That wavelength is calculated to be 4737.36 A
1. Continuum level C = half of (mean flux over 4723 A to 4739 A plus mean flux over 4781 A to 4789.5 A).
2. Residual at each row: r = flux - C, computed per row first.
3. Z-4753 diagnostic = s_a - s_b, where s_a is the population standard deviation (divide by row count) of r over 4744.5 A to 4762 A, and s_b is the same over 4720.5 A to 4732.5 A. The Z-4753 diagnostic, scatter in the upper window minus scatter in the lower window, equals -2.0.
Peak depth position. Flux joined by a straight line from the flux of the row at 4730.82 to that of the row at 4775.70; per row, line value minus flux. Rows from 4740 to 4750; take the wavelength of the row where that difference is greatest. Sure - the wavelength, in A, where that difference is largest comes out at 4741.73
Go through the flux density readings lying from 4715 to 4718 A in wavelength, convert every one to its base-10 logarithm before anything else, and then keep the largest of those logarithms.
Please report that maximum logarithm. 1.93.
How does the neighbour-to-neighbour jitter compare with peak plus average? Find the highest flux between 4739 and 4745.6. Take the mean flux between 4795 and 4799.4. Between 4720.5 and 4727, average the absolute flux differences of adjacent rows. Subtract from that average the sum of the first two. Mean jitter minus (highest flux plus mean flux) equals -171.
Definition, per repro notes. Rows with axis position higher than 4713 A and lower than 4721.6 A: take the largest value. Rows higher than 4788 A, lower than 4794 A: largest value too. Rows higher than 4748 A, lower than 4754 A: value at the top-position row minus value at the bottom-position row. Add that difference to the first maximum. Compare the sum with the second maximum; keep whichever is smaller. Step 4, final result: 83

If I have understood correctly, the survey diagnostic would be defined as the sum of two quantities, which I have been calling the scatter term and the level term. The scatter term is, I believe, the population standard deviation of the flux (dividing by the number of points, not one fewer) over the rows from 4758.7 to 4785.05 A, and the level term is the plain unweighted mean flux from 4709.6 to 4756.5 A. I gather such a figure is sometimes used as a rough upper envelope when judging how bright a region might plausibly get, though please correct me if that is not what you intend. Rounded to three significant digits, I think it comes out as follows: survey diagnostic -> 86.1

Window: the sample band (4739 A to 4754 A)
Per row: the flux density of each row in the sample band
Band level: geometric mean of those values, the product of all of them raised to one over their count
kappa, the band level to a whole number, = 84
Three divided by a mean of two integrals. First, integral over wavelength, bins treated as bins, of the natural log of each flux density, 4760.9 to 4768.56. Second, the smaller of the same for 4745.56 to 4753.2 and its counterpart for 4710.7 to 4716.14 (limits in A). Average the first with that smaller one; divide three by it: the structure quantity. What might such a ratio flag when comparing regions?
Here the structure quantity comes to 0.10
